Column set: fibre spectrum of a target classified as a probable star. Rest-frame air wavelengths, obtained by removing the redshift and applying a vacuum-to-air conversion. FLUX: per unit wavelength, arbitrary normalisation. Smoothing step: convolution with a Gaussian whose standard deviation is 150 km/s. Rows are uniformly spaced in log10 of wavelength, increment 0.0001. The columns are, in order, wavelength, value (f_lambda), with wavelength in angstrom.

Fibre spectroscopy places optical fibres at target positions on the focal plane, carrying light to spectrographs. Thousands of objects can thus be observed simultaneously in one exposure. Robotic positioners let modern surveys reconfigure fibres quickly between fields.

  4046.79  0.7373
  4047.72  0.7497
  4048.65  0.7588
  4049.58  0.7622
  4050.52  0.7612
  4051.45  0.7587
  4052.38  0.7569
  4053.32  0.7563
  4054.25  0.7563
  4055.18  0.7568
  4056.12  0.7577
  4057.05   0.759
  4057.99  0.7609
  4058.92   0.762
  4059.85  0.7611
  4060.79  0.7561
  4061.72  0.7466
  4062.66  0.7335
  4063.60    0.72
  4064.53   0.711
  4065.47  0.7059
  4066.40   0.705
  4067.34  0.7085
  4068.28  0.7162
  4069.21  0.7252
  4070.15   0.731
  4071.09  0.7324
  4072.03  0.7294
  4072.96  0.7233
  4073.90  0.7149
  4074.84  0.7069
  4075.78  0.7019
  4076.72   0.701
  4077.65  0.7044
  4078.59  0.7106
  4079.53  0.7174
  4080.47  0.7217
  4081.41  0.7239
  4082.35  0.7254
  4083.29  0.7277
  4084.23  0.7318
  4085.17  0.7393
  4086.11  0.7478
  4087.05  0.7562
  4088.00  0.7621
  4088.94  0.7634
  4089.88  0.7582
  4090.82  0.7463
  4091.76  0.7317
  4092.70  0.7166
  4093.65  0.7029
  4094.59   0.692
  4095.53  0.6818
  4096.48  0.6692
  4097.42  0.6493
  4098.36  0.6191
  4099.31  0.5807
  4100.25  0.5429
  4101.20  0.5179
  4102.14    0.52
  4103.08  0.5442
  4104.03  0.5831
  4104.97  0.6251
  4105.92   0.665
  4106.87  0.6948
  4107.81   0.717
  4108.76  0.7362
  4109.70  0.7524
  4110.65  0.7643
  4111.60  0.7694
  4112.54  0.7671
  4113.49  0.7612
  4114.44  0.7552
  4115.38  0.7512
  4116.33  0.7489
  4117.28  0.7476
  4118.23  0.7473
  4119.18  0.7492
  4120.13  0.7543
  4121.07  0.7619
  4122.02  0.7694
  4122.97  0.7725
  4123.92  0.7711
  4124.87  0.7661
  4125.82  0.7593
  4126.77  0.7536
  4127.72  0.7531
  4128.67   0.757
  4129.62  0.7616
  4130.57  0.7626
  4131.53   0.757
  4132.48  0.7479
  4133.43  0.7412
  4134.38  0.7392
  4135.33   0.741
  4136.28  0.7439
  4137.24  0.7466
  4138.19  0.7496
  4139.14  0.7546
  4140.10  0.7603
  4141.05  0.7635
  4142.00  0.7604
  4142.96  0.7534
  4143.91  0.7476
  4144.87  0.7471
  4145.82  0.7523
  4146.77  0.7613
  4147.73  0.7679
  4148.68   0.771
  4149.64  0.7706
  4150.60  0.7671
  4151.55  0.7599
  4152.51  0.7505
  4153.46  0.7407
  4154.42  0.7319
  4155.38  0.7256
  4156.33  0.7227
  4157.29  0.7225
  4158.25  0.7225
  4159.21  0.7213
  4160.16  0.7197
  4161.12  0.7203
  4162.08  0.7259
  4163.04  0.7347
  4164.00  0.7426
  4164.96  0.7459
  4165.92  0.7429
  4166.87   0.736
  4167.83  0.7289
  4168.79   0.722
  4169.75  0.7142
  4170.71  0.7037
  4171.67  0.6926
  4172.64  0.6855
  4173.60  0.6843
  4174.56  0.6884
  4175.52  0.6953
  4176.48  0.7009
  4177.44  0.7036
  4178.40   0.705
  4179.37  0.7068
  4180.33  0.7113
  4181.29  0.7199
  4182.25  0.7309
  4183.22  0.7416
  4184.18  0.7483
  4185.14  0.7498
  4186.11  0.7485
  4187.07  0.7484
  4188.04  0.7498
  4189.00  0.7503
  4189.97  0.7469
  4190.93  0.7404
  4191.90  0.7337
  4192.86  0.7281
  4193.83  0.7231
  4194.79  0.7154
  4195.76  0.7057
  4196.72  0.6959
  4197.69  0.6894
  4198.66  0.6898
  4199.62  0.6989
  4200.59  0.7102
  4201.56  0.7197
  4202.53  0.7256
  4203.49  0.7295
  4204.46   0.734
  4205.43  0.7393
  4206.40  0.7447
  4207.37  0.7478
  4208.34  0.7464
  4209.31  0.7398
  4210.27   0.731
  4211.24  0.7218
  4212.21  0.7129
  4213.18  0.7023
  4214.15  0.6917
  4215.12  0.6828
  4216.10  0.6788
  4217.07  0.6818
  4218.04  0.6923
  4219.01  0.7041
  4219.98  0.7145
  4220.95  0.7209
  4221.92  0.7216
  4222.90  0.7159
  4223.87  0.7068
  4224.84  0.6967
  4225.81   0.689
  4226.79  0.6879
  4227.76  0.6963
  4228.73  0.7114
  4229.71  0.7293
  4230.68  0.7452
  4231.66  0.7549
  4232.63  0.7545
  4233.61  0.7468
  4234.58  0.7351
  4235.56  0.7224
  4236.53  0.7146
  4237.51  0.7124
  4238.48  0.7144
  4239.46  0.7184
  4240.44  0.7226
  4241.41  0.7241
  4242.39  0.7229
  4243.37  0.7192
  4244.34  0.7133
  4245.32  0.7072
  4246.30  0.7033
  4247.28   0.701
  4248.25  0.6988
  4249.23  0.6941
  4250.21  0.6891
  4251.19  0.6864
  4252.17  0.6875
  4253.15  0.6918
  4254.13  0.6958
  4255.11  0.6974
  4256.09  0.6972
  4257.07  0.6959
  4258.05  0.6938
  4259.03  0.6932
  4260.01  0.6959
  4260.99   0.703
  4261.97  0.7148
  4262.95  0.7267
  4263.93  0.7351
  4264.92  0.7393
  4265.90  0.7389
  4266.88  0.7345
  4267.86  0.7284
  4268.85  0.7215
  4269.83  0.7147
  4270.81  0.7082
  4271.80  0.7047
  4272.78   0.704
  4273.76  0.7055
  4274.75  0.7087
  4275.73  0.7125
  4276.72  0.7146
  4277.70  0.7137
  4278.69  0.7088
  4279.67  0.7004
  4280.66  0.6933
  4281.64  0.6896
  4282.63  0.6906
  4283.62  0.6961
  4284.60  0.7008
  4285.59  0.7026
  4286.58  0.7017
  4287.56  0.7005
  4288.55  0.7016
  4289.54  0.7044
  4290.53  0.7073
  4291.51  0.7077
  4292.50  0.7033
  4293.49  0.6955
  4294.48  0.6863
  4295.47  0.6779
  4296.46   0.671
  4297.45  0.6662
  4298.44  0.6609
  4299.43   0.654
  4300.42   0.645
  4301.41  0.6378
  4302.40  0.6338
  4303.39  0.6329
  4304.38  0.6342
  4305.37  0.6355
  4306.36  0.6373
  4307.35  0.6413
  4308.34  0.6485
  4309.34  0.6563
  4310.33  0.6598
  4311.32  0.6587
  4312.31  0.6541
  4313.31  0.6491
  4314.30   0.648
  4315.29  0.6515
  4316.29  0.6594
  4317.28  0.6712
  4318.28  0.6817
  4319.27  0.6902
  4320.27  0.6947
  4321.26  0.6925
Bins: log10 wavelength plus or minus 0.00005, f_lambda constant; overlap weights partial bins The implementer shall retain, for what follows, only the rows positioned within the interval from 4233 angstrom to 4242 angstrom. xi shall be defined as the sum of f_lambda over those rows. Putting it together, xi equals 6.51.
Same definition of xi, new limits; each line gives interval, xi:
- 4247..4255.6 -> 6.24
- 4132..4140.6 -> 6.72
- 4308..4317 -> 5.89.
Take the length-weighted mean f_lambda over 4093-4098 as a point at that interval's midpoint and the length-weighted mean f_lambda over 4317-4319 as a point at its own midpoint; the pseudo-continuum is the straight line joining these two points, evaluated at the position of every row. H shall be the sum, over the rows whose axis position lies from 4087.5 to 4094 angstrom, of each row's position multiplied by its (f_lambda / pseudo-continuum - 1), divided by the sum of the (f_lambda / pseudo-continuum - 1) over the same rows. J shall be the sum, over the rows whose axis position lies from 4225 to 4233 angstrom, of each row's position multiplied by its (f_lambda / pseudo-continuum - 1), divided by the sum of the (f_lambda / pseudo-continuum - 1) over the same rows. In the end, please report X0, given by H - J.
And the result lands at -140.4 angstrom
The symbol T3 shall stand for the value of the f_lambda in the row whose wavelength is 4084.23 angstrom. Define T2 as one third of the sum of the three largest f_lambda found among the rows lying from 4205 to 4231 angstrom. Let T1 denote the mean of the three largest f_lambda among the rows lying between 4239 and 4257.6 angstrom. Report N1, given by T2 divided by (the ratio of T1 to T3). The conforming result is 0.76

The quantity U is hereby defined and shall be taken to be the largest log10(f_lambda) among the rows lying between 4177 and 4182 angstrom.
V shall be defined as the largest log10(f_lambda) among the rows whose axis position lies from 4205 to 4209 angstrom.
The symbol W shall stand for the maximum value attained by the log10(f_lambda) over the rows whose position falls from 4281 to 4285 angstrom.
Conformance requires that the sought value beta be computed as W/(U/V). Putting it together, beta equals -0.137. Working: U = -0.143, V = -0.126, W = -0.154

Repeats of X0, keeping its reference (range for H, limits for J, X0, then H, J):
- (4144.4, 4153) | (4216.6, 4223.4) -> -72.1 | 4148.8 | 4220.8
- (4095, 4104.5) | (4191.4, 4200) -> -93.3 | 4101.3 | 4194.6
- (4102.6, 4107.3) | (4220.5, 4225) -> -118.8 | 4103.7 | 4222.5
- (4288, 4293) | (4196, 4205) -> 88.8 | 4290.6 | 4201.8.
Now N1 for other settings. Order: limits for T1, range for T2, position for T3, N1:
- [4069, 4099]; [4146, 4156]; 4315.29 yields 0.66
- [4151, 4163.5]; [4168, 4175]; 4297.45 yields 0.63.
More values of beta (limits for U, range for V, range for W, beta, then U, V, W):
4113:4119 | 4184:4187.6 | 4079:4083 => -0.147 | -0.119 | -0.125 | -0.139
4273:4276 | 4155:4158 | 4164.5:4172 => -0.120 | -0.147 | -0.139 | -0.127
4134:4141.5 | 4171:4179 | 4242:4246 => -0.183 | -0.117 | -0.152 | -0.141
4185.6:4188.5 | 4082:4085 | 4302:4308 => -0.209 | -0.125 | -0.136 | -0.193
